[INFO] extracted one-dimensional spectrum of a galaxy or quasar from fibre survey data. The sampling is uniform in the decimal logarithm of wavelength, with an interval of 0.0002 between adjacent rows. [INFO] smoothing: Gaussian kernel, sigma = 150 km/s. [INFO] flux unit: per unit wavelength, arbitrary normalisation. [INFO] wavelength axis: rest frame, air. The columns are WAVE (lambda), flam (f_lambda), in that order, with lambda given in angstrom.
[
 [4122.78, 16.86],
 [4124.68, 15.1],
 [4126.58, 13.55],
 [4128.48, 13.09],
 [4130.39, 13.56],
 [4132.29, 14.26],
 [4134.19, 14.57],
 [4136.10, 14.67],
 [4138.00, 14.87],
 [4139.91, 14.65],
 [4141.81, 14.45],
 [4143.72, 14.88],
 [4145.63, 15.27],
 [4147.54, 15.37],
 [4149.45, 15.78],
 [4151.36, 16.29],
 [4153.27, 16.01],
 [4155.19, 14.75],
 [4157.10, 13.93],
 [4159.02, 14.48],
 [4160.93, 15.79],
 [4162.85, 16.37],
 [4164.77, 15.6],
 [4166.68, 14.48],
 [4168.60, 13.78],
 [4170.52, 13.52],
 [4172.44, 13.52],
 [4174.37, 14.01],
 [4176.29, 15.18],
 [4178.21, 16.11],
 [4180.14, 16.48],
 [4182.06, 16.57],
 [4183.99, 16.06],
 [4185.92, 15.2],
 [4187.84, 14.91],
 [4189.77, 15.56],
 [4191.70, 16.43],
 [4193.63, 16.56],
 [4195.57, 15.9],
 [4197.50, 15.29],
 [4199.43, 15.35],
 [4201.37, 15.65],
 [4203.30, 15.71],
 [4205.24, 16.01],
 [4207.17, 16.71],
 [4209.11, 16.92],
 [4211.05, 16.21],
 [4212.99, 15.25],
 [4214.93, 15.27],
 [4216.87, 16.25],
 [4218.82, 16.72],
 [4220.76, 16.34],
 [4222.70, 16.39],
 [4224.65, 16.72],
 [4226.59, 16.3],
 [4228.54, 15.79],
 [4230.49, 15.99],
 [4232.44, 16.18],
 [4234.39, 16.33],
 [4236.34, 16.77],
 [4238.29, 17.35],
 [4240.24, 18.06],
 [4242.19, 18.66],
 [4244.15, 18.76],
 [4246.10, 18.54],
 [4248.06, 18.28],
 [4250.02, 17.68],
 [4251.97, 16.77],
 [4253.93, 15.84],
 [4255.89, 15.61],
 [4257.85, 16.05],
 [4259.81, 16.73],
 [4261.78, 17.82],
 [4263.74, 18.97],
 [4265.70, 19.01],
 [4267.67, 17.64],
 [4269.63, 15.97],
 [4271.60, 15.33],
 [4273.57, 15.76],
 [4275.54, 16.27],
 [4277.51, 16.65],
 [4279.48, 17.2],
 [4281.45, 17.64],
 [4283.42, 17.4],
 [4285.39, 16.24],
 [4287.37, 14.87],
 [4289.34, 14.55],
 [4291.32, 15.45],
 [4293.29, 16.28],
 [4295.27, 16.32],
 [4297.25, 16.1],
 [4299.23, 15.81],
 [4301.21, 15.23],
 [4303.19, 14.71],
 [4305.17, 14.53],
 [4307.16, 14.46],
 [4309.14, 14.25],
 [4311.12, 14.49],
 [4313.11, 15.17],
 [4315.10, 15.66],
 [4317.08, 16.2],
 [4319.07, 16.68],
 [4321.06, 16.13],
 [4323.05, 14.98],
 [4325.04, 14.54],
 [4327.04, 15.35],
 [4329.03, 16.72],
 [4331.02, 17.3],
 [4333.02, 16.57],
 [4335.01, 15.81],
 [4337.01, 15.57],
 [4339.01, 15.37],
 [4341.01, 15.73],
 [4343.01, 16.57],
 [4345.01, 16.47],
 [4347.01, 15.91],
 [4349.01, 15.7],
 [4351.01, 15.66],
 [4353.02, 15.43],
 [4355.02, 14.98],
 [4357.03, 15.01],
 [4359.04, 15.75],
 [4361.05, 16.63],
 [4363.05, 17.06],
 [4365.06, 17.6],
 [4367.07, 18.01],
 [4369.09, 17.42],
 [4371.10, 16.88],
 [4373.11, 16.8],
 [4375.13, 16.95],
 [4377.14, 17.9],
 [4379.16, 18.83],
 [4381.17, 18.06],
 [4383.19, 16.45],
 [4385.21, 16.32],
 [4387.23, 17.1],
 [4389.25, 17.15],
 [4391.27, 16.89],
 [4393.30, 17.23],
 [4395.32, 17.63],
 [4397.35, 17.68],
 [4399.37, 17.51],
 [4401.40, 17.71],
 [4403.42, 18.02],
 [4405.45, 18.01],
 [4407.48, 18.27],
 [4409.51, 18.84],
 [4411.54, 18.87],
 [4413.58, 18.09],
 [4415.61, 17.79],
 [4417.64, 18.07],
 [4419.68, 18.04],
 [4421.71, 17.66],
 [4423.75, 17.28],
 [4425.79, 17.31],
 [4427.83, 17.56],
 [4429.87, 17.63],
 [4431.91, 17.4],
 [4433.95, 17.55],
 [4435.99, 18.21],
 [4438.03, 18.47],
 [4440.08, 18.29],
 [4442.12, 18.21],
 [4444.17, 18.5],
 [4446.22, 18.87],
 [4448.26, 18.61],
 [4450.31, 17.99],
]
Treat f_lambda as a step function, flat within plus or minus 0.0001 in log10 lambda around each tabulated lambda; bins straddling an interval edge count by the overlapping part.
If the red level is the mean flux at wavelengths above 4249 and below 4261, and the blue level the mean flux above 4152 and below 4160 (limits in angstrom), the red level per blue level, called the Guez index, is 1.11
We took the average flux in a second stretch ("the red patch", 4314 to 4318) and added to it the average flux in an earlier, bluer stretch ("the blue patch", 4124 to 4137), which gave 30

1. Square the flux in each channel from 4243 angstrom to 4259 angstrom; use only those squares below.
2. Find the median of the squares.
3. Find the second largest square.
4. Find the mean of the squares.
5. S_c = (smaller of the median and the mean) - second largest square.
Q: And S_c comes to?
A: -47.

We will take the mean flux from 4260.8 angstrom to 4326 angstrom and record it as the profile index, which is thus 16.0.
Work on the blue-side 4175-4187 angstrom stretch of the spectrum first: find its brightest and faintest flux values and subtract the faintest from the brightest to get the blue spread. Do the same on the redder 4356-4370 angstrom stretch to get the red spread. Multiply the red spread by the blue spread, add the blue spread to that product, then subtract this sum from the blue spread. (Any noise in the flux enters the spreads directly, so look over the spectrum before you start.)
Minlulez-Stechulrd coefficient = -4.2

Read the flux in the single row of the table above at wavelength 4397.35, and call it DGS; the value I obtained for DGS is 17.68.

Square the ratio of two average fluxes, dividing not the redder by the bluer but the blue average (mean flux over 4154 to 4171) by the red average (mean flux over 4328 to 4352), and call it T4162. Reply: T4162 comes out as 0.84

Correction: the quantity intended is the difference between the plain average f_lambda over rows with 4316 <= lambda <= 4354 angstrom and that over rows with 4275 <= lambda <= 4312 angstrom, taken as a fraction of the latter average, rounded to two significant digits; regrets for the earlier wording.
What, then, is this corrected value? 0.014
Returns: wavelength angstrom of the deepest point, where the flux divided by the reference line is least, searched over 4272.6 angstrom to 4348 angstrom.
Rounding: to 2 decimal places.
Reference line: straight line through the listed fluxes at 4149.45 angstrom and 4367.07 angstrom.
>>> 4309.14 angstrom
